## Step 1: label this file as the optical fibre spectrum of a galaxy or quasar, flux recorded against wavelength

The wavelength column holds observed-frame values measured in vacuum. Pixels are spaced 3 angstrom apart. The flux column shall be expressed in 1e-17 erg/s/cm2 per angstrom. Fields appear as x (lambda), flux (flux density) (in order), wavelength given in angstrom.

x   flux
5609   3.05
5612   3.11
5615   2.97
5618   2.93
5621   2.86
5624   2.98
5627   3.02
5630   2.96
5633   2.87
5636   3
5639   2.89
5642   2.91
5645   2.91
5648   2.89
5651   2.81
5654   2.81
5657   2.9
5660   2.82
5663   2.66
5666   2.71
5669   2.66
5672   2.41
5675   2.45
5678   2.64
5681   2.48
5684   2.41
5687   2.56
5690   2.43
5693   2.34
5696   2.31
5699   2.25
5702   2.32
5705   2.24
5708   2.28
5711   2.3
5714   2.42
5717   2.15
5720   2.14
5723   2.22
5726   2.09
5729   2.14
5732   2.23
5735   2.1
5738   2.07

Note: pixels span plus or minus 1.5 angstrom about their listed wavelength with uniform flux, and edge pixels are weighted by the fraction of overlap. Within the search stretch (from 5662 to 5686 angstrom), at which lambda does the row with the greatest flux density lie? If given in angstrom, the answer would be 5666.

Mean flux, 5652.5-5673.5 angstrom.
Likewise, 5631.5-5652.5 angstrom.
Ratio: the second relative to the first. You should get 1.07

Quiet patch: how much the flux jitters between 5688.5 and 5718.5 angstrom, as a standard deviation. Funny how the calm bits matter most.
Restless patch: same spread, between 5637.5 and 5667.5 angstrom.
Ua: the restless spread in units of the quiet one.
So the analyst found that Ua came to 1.05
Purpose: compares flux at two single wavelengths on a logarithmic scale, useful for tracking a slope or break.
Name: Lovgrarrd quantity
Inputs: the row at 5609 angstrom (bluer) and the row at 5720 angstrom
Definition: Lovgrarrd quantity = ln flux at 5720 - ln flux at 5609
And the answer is -0.354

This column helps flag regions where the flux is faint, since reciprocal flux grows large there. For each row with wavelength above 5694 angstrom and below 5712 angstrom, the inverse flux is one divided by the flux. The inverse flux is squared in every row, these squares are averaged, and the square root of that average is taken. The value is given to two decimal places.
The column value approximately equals 0.44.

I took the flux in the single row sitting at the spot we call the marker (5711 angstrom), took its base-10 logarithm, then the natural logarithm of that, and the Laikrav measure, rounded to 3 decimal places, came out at -1.017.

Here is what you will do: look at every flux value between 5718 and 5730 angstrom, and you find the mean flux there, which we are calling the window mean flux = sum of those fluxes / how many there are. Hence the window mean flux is 2.15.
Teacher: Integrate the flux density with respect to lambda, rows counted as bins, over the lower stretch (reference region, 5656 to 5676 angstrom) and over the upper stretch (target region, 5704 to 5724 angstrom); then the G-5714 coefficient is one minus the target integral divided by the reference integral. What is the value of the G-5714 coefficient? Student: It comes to 0.15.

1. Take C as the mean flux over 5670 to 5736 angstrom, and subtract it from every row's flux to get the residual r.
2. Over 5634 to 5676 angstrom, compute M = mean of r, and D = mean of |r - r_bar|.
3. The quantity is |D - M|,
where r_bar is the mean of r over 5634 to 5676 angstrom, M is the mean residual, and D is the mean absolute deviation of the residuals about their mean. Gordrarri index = 0.32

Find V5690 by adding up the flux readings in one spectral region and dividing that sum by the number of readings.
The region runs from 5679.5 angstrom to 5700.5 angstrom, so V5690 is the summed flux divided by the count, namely 2.40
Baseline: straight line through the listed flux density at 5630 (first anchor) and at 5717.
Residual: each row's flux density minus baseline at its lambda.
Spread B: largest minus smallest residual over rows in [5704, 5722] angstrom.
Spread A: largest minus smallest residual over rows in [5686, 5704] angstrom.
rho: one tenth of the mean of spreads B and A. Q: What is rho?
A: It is 0.023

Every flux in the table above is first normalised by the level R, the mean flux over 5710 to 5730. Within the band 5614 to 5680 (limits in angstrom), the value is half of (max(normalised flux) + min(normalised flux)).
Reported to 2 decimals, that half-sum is 1.23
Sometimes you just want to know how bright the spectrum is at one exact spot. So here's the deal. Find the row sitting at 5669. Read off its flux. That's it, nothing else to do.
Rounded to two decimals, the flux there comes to 2.66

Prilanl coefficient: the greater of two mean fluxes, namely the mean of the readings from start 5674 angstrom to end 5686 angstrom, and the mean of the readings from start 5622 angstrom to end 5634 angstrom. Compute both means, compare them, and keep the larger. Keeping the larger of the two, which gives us 2.96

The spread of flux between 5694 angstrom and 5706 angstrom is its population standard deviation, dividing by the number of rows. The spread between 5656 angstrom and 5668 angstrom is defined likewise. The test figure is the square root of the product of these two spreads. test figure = 0.058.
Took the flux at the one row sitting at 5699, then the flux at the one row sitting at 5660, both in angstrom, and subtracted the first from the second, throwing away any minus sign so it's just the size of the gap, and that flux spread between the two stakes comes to 0.57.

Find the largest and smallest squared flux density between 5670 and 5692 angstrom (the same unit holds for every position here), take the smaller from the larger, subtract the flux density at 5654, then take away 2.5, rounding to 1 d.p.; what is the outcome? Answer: -4.1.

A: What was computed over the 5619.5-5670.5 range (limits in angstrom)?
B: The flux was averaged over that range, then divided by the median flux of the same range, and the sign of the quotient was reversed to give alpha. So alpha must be -0.990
